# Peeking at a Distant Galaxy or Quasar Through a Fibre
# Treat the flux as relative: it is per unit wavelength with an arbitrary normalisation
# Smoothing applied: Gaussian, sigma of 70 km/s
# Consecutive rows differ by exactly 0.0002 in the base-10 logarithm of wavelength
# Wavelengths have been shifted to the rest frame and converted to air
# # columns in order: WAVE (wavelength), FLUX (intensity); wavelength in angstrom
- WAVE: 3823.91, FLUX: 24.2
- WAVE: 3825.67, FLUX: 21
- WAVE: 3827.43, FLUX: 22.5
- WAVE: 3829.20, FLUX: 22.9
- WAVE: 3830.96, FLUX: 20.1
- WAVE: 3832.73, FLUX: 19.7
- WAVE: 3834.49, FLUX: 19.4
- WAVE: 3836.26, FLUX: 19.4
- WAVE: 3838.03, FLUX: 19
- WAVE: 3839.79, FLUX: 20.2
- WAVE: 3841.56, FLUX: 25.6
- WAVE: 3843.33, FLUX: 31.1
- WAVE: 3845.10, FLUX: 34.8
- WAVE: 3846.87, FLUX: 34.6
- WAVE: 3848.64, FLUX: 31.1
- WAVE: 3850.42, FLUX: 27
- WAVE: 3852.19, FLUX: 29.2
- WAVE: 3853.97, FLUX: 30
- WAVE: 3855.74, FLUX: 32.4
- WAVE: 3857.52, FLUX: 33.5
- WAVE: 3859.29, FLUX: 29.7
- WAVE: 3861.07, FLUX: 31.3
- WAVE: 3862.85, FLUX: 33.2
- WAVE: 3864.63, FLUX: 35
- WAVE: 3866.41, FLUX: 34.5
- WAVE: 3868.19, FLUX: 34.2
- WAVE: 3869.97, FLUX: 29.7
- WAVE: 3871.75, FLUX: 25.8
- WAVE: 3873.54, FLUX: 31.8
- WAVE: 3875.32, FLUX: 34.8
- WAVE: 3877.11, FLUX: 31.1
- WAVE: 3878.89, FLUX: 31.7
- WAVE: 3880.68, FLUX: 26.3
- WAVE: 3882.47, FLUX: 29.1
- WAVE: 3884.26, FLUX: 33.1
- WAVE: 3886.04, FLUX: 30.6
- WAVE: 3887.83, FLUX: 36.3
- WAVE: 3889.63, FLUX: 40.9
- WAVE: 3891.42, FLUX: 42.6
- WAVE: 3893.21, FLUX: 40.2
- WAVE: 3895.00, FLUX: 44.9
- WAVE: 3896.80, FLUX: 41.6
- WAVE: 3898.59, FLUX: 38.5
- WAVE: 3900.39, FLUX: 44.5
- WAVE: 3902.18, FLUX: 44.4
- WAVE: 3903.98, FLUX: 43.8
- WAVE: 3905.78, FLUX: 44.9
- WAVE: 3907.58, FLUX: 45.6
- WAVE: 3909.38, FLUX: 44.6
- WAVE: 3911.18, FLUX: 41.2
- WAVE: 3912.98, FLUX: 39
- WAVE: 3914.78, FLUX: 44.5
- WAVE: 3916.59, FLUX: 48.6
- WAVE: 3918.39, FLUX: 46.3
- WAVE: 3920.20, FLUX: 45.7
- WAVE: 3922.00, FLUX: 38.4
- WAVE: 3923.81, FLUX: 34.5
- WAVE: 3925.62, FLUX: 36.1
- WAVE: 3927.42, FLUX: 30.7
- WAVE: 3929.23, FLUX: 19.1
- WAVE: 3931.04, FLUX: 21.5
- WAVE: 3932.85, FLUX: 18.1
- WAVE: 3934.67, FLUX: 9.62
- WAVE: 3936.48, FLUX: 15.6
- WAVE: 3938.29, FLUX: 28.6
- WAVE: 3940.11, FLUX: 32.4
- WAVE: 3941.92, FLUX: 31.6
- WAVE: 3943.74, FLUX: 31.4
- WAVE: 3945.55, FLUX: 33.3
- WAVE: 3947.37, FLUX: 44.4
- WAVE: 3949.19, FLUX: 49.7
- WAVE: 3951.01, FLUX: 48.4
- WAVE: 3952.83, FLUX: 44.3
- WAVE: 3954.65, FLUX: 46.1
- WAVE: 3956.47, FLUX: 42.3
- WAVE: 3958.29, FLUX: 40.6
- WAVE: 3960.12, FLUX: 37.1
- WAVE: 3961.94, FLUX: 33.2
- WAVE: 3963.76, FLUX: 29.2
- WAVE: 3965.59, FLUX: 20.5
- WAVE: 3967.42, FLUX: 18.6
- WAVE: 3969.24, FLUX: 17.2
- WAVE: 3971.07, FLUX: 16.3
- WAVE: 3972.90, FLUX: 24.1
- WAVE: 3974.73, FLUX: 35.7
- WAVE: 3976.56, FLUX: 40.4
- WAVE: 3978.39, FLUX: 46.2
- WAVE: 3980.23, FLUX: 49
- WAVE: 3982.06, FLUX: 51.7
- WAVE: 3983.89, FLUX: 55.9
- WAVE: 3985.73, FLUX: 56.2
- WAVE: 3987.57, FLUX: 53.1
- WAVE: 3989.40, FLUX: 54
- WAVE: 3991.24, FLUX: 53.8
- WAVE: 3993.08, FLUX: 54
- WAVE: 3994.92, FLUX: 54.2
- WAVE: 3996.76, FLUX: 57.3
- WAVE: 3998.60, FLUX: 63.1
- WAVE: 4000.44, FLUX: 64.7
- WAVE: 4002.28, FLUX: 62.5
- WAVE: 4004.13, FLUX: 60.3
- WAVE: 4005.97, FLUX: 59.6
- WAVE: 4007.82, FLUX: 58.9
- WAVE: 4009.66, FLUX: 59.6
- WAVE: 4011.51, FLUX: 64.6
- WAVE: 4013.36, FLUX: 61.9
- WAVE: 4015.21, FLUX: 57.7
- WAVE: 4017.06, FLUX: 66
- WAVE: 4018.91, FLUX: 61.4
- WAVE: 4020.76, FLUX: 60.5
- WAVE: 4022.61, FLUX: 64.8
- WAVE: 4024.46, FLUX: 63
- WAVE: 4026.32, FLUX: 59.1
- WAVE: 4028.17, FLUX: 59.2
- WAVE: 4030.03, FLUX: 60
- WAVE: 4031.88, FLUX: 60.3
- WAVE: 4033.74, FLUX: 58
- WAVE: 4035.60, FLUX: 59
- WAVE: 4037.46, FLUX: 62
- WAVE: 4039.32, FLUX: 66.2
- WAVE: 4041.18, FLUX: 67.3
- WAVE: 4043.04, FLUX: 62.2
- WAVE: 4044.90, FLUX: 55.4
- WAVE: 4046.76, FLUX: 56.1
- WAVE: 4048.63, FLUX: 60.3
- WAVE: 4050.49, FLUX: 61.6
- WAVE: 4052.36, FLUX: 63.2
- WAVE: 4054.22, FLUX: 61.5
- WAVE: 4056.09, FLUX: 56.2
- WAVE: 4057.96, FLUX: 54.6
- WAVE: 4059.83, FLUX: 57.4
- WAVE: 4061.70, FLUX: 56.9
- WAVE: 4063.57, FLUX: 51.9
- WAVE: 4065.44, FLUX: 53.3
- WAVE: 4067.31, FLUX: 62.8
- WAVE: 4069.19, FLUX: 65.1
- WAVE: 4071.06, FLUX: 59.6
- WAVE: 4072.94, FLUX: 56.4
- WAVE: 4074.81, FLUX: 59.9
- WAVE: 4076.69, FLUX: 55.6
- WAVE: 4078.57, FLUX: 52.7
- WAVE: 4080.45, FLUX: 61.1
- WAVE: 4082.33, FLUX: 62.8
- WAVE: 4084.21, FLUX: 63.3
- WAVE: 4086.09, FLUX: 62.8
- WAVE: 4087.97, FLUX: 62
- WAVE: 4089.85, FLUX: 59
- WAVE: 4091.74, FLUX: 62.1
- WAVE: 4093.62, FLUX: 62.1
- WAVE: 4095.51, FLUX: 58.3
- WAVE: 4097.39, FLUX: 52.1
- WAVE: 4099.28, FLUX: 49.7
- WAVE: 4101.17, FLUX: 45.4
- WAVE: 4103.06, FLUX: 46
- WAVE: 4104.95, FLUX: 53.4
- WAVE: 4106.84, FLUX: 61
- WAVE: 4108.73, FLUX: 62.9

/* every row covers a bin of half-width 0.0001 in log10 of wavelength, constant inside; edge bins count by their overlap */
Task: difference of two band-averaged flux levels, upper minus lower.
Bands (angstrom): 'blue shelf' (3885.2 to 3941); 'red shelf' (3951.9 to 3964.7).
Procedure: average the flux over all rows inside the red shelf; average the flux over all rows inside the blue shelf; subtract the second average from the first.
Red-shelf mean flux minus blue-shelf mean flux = 2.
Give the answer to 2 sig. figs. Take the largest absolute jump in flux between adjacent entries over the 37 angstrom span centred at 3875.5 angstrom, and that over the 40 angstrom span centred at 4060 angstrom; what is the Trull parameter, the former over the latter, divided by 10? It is 0.063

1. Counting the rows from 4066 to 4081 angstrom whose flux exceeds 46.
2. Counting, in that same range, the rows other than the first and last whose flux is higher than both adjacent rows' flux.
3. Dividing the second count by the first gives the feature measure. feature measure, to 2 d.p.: 0.25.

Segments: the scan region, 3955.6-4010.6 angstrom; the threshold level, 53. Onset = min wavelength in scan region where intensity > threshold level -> 3983.89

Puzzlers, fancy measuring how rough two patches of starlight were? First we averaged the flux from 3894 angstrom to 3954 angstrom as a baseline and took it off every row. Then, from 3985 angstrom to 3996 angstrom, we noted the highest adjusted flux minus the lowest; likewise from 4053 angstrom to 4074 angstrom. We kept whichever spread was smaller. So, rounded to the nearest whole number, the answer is 3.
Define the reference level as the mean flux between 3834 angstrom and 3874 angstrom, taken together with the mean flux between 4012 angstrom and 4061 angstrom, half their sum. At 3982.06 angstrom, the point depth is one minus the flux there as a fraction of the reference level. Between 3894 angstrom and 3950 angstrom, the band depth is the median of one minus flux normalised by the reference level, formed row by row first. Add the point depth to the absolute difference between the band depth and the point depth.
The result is 0.13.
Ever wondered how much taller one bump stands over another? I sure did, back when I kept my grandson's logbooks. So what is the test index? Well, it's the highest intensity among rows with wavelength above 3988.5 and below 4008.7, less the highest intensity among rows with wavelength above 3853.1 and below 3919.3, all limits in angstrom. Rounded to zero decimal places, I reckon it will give 16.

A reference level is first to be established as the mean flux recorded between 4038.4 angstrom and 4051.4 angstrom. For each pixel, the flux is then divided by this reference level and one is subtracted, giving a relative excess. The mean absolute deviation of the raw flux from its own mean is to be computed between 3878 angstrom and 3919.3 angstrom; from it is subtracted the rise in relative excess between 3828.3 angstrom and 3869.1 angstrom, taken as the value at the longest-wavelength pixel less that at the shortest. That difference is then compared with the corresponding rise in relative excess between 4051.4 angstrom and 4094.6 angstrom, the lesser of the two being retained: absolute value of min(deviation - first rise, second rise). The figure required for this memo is 0.018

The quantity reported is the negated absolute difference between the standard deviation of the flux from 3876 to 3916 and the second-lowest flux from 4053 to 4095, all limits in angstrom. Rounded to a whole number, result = -47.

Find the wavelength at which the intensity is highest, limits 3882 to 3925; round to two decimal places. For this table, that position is 3916.59 angstrom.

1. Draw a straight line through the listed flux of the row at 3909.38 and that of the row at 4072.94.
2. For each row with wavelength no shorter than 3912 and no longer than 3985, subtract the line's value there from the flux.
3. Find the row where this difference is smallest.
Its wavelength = 3934.67 angstrom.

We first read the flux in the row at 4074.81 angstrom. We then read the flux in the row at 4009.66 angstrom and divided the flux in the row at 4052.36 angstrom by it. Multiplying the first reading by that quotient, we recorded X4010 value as 64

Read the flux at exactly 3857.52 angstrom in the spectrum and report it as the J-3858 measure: 33.5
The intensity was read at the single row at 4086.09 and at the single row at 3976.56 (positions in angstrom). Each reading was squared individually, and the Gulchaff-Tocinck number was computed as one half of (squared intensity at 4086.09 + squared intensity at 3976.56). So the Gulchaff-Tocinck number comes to 2788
